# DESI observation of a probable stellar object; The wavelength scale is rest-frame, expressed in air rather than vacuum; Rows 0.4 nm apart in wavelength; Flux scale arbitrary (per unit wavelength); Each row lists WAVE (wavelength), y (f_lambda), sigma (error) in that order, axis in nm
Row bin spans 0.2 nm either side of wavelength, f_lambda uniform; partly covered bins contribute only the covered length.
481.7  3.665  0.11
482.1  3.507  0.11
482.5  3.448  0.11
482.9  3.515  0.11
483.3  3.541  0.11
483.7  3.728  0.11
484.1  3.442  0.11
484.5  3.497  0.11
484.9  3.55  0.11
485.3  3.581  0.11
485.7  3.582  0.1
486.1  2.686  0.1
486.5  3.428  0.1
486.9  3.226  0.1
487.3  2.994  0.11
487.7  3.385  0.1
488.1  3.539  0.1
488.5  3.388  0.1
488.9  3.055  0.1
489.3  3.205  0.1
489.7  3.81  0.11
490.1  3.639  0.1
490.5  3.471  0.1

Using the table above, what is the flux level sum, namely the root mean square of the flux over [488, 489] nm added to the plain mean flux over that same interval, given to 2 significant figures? 6.7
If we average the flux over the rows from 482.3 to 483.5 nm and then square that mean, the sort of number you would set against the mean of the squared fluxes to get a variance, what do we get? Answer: 12.3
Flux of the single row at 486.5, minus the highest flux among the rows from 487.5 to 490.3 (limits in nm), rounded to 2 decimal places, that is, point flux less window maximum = -0.38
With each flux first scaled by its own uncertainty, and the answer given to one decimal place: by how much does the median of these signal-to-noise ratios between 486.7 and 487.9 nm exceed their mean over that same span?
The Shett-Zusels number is 1.2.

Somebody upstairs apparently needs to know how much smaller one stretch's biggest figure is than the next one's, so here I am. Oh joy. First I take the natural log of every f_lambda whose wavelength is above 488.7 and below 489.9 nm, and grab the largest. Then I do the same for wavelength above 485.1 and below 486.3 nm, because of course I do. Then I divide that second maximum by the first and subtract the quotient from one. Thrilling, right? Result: 0.046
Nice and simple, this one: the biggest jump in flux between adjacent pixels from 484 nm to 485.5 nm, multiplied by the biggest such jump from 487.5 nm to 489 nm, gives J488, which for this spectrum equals 0.02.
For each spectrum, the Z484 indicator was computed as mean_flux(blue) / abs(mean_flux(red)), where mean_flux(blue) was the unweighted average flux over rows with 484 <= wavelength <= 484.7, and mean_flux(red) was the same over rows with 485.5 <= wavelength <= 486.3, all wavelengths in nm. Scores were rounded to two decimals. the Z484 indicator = 1.11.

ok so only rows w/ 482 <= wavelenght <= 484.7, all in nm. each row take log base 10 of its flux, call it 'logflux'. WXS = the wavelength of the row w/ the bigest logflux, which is 483.7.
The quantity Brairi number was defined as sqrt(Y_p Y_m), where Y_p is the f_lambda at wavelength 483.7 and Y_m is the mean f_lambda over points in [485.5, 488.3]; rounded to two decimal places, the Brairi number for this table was 3.49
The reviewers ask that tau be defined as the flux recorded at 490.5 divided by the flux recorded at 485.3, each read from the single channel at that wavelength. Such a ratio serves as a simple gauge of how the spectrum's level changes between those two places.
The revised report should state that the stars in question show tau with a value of 0.97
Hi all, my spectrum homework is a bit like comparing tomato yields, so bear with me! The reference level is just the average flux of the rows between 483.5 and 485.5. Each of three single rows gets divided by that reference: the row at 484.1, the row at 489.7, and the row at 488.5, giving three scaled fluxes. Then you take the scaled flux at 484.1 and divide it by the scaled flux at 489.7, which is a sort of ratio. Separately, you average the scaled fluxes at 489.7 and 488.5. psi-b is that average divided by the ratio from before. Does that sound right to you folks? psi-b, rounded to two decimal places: 1.12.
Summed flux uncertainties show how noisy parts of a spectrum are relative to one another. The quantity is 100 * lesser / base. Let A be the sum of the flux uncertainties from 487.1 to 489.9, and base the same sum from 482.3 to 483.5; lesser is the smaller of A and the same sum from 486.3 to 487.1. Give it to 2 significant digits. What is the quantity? 61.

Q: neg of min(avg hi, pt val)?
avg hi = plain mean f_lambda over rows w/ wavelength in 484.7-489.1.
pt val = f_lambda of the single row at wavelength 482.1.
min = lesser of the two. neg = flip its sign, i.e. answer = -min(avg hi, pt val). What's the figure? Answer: -3.31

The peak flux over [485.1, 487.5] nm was 3.582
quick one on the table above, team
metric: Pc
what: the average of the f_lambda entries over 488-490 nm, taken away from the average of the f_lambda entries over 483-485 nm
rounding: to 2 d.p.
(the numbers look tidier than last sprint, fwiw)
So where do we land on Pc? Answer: 0.15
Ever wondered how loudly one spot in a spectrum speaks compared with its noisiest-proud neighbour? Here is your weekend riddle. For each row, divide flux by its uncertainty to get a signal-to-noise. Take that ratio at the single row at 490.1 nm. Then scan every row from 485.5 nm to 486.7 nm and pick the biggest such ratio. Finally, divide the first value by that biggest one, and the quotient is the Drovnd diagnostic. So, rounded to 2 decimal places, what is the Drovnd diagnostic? 1.02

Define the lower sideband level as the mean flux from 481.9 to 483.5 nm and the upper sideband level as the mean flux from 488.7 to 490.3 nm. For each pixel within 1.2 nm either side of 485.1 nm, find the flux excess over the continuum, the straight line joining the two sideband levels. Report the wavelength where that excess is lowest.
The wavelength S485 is 486.1 nm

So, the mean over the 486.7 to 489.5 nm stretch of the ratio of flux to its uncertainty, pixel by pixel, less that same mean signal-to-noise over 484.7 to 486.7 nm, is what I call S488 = -0.19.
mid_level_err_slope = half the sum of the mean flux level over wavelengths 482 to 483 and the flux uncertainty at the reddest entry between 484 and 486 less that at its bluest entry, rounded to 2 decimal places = 1.74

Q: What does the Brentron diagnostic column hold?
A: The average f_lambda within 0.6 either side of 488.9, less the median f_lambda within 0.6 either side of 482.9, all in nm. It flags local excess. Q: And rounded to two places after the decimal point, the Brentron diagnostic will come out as -0.30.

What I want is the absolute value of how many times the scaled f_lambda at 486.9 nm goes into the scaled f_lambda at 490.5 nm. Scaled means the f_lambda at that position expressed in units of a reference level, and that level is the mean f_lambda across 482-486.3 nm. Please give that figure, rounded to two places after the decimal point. 1.08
